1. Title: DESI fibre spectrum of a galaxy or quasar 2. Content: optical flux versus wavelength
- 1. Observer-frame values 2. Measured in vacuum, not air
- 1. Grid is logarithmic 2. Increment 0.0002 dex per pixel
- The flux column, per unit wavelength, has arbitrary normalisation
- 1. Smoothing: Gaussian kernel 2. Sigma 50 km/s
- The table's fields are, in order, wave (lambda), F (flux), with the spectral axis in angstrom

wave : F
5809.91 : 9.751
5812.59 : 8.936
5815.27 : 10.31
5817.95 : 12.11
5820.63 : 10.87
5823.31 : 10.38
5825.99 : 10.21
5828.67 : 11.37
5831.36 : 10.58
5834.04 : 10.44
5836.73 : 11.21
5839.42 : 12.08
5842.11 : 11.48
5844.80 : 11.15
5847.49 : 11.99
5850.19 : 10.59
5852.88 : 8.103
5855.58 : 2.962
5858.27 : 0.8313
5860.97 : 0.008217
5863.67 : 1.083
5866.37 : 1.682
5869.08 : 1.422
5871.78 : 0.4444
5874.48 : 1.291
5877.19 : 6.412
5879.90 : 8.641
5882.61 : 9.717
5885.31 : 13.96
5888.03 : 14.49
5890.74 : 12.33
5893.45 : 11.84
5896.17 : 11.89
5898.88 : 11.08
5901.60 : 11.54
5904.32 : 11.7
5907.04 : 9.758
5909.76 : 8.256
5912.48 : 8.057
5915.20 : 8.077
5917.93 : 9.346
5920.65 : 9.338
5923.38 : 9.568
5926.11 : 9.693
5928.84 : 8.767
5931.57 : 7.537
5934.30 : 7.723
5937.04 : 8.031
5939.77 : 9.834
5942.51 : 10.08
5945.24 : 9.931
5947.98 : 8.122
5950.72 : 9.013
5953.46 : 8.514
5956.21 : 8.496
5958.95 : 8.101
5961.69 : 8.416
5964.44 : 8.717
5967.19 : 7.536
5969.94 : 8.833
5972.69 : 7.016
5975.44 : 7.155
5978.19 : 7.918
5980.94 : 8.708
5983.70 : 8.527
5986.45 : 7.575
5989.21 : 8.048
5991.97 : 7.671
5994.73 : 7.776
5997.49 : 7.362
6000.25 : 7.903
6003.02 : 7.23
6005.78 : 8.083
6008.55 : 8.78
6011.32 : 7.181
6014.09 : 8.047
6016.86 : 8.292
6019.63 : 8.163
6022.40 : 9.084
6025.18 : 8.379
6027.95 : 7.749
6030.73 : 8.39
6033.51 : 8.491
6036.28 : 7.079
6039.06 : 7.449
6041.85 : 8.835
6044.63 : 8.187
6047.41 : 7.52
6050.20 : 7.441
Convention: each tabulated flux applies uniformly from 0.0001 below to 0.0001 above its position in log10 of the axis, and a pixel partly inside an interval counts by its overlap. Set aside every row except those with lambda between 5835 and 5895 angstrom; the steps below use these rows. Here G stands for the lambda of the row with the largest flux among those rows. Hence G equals 5888.03 angstrom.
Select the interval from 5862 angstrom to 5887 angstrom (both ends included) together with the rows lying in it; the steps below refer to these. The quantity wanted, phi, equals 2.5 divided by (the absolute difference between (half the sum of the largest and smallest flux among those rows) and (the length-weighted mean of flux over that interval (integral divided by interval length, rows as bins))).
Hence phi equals 1.1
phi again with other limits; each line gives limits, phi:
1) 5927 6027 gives 8.2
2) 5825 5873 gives 2.4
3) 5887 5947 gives 2.3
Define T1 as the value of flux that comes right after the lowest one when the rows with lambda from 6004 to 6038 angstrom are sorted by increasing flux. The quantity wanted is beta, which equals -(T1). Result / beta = -7.2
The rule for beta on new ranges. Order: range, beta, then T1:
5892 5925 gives -8.1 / 8.077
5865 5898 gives -1.3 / 1.291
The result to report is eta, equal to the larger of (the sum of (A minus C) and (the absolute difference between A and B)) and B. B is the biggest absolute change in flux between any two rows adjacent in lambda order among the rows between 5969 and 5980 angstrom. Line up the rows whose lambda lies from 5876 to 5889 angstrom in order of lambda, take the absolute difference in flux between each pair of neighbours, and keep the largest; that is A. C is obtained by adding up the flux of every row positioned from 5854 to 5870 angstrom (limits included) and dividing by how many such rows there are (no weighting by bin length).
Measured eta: 5.34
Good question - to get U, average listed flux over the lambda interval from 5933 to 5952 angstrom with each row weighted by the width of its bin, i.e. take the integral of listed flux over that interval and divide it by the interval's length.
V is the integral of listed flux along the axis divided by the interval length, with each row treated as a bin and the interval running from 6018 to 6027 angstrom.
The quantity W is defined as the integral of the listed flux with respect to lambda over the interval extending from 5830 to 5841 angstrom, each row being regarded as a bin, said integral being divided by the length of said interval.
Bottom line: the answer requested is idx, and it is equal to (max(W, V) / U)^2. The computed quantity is 1.53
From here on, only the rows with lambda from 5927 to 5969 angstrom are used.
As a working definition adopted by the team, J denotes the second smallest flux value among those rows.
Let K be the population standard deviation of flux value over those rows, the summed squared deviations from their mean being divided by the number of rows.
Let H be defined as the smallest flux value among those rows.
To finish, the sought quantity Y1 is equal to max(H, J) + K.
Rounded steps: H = 7.536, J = 7.537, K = 0.8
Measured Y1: 8.3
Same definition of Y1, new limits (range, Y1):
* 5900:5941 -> 9.0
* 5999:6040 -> 7.8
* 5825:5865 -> 5.2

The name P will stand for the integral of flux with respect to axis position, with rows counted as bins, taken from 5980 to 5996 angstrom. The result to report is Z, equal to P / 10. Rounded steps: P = 129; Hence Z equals 12.9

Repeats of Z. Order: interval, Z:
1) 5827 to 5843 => 17.9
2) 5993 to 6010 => 13.3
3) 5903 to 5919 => 14.7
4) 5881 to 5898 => 20.9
